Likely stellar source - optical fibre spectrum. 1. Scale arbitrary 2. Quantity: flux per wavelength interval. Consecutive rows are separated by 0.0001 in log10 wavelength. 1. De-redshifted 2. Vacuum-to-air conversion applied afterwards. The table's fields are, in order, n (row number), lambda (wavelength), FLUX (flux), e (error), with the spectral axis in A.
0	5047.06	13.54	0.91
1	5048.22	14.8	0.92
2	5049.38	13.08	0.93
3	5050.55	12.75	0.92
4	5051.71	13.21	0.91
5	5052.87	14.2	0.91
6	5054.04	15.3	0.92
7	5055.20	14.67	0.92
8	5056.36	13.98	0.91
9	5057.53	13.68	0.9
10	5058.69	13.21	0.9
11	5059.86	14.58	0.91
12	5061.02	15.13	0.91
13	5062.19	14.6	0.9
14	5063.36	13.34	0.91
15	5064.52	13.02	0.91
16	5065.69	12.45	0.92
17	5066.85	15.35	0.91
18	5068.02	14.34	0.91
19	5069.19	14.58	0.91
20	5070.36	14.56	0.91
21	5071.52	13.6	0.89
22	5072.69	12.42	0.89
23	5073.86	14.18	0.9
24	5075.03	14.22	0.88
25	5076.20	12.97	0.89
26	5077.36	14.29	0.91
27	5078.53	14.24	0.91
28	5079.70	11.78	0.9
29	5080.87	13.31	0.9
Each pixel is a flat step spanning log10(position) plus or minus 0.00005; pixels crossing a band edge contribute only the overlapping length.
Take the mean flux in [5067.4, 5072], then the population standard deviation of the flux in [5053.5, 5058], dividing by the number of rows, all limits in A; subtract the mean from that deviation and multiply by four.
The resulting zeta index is -54.6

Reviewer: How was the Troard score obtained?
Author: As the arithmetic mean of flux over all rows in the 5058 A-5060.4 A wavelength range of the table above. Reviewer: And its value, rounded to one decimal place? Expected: 13.9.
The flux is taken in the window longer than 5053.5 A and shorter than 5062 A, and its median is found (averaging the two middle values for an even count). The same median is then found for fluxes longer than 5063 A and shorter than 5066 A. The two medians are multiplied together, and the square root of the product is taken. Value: 13.8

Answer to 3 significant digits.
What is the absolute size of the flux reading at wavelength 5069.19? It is 14.6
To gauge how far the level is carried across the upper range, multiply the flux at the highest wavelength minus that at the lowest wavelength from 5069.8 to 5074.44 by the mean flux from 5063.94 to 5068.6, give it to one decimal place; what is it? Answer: -5.2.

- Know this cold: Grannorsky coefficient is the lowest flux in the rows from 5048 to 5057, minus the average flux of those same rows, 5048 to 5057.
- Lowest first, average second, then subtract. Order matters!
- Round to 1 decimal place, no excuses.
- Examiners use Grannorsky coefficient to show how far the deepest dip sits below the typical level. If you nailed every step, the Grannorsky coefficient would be -1.2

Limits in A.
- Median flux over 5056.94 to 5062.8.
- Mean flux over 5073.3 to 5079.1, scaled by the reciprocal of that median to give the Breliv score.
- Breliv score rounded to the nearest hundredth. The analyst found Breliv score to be 0.96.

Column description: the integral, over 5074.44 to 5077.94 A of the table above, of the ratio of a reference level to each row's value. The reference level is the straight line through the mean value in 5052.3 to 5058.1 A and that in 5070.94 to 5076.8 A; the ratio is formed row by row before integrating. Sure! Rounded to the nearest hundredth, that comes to 3.40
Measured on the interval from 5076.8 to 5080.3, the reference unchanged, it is 3.49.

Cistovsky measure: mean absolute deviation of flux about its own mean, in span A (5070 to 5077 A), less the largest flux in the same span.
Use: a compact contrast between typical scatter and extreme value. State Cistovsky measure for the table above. -13.9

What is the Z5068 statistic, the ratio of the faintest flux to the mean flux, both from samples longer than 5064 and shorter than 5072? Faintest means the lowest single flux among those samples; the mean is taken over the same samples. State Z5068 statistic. 0.89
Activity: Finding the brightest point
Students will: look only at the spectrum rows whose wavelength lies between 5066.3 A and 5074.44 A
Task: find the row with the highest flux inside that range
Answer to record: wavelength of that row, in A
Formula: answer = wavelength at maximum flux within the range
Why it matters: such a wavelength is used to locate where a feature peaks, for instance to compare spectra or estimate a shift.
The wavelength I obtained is 5066.85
